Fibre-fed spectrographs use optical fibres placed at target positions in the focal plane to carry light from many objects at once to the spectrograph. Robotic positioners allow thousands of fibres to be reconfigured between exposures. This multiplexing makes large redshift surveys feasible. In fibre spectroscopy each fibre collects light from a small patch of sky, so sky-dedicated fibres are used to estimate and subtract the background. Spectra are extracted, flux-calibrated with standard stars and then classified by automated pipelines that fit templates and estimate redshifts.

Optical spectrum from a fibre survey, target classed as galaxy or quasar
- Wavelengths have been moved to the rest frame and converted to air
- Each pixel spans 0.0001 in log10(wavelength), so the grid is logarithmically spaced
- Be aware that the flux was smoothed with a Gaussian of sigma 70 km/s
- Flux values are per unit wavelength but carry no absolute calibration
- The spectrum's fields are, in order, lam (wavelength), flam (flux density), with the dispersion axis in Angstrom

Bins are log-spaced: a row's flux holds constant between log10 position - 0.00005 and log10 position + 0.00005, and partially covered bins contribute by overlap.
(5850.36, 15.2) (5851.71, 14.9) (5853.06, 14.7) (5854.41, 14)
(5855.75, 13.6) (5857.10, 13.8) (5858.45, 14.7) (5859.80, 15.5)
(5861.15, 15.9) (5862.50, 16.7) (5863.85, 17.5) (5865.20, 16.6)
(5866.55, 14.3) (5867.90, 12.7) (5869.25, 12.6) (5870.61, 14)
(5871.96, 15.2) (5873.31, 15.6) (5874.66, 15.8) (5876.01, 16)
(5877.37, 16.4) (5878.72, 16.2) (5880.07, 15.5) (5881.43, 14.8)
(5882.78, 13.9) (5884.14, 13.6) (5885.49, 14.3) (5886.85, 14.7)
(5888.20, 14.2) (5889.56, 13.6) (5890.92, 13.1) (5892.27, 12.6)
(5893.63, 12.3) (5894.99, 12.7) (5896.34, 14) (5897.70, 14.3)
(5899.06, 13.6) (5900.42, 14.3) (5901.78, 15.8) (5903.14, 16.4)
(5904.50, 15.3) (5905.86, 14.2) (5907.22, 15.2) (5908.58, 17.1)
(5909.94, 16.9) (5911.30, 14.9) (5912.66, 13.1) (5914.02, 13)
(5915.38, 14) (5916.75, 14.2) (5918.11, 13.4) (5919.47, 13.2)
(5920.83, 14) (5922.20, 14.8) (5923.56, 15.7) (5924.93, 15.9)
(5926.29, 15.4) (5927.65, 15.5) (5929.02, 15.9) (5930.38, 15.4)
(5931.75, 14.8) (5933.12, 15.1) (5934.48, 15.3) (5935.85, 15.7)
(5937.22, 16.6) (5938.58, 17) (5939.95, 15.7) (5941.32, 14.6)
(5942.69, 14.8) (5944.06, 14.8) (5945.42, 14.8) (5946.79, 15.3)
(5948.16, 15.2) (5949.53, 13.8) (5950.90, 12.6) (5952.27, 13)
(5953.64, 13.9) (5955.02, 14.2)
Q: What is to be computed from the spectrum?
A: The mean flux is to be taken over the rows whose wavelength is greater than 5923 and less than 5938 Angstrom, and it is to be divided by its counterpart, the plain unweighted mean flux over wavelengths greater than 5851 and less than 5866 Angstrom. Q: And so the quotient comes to 1.02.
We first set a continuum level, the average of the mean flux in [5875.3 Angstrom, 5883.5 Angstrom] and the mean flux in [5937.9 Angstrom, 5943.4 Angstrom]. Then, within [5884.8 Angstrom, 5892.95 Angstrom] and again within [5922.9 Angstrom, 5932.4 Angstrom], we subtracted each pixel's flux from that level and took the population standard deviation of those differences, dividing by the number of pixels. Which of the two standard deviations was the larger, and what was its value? 0.73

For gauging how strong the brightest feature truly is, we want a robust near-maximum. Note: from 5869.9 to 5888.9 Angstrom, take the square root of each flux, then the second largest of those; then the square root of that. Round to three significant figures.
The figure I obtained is 2.01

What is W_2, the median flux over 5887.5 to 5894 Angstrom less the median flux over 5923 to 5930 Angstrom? -2.6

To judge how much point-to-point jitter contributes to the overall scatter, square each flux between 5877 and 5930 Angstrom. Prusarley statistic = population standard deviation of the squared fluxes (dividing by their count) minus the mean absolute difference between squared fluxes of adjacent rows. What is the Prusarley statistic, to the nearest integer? 15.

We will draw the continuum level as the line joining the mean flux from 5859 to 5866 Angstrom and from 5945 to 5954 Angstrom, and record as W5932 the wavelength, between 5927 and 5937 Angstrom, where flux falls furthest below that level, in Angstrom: 5931.75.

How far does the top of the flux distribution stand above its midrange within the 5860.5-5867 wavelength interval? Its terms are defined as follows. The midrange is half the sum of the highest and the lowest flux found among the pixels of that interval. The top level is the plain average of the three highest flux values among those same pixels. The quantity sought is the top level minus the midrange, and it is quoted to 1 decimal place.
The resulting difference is 1.0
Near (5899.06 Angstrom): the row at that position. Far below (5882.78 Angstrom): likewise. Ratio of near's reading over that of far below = 0.98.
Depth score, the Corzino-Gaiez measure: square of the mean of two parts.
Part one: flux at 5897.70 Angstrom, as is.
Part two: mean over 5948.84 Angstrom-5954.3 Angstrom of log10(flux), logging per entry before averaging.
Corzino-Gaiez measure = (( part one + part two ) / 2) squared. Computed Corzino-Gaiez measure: 59.5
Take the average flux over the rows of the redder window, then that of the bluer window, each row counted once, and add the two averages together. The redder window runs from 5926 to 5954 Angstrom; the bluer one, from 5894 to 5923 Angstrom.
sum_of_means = 29.5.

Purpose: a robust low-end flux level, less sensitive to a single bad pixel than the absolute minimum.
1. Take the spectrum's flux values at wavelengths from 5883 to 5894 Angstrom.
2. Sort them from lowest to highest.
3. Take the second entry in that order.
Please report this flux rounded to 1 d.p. 12.6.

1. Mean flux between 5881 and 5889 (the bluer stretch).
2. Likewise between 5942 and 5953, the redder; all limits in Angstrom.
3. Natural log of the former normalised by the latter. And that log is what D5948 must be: 0.00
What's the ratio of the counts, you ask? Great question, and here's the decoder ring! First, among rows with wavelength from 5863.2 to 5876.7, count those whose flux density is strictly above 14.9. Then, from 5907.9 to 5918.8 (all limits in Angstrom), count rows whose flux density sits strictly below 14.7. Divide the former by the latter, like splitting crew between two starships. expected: 1.20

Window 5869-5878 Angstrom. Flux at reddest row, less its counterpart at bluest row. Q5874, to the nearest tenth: 3.8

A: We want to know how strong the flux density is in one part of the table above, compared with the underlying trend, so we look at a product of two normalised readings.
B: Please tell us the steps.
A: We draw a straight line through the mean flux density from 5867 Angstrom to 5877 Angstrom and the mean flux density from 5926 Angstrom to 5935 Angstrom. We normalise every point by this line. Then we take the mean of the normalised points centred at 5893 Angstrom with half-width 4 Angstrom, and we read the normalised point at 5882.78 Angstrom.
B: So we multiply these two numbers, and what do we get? 0.83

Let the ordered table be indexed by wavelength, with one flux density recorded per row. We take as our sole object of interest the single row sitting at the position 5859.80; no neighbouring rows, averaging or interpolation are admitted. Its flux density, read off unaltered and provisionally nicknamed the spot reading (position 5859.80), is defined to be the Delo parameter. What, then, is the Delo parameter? 15.5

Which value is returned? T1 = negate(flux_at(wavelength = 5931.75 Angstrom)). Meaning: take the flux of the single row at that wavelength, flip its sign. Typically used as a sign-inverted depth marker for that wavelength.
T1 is -14.8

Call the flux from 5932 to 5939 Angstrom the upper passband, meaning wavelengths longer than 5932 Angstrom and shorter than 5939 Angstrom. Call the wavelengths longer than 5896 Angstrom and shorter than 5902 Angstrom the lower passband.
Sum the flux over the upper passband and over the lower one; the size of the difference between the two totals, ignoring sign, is 7.7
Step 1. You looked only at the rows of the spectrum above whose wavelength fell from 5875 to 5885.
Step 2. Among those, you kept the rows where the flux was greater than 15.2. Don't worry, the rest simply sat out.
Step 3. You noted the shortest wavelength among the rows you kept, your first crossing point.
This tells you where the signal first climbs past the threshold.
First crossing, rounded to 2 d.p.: 5876.01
